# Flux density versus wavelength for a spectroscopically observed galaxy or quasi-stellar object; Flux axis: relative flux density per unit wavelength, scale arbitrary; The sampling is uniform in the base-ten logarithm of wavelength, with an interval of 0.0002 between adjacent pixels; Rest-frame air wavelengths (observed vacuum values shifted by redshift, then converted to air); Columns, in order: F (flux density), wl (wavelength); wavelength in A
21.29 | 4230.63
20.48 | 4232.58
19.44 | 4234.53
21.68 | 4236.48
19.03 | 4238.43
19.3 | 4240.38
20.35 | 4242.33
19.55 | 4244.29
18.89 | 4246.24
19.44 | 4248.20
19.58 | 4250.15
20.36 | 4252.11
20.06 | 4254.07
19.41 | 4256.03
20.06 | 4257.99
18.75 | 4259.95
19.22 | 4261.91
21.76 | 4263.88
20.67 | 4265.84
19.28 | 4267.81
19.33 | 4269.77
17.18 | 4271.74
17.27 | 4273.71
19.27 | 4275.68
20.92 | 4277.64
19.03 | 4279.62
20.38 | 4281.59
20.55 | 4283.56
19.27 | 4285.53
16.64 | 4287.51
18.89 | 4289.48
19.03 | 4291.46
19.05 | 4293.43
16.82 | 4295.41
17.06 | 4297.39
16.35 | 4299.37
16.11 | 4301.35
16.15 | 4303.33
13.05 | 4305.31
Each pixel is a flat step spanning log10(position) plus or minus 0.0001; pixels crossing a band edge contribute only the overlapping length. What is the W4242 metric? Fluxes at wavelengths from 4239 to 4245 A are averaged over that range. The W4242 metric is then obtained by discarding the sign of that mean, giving 19.7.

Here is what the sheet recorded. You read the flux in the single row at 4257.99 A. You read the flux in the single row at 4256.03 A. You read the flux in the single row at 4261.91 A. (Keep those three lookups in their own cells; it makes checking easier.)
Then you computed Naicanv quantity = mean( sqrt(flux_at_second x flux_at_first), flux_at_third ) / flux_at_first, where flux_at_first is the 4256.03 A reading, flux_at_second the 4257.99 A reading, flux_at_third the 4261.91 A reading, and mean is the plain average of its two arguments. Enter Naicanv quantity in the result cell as 1.00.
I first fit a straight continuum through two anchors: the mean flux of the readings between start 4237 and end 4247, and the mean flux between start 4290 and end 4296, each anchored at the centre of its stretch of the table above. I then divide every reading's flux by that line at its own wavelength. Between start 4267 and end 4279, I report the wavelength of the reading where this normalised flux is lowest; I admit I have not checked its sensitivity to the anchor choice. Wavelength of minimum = 4271.74 A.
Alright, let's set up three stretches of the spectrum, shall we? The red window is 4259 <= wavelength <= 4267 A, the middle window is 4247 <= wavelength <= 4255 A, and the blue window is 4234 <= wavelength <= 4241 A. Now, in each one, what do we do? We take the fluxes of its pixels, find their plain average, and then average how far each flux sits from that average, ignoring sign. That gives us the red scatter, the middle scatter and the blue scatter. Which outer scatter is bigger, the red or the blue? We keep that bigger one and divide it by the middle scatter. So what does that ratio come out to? 3.2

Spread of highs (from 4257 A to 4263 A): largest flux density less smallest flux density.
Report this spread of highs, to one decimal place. 1.3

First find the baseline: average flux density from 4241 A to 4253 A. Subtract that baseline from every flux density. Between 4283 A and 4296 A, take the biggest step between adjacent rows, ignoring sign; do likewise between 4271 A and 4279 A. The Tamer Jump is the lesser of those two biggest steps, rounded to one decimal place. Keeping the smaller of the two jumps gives 2.0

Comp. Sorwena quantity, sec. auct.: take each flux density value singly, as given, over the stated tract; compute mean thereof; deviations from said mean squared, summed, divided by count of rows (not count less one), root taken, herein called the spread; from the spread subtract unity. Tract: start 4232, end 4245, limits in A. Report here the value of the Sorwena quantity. -0.14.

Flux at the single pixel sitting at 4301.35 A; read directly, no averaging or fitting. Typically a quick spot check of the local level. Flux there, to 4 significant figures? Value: 16.11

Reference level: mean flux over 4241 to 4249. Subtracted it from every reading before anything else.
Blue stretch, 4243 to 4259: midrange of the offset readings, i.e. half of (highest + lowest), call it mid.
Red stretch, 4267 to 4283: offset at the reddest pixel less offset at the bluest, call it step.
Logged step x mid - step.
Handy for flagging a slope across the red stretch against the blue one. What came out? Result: -1.0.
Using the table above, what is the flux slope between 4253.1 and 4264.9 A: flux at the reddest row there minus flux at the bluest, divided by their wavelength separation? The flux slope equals 0.17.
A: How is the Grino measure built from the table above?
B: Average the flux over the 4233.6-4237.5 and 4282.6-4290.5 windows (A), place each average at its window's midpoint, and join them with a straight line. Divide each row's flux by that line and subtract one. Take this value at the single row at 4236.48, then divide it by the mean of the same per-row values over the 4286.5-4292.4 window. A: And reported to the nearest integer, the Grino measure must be -2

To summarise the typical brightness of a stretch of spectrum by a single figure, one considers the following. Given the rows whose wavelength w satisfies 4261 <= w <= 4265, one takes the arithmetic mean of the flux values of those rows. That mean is 20.5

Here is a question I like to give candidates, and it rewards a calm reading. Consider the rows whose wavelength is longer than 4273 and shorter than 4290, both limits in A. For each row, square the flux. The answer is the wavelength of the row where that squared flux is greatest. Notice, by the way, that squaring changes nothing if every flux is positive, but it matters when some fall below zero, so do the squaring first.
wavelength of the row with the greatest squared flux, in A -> 4277.64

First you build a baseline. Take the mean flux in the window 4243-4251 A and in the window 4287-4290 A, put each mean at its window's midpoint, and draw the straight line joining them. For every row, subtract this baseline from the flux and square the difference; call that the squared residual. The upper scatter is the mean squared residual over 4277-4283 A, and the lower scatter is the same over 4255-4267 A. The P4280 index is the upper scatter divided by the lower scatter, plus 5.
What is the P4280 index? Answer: 6.9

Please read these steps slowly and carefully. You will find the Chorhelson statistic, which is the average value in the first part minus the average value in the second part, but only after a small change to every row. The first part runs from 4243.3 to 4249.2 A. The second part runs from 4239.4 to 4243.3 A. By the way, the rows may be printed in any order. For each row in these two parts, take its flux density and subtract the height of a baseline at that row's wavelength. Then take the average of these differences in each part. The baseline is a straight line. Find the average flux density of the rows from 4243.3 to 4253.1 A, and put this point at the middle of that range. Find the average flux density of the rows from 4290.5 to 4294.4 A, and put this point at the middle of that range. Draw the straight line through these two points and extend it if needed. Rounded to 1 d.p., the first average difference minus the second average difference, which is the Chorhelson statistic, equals -0.5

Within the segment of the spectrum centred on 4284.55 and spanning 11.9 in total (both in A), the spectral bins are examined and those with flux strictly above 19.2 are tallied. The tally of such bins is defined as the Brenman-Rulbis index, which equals 3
